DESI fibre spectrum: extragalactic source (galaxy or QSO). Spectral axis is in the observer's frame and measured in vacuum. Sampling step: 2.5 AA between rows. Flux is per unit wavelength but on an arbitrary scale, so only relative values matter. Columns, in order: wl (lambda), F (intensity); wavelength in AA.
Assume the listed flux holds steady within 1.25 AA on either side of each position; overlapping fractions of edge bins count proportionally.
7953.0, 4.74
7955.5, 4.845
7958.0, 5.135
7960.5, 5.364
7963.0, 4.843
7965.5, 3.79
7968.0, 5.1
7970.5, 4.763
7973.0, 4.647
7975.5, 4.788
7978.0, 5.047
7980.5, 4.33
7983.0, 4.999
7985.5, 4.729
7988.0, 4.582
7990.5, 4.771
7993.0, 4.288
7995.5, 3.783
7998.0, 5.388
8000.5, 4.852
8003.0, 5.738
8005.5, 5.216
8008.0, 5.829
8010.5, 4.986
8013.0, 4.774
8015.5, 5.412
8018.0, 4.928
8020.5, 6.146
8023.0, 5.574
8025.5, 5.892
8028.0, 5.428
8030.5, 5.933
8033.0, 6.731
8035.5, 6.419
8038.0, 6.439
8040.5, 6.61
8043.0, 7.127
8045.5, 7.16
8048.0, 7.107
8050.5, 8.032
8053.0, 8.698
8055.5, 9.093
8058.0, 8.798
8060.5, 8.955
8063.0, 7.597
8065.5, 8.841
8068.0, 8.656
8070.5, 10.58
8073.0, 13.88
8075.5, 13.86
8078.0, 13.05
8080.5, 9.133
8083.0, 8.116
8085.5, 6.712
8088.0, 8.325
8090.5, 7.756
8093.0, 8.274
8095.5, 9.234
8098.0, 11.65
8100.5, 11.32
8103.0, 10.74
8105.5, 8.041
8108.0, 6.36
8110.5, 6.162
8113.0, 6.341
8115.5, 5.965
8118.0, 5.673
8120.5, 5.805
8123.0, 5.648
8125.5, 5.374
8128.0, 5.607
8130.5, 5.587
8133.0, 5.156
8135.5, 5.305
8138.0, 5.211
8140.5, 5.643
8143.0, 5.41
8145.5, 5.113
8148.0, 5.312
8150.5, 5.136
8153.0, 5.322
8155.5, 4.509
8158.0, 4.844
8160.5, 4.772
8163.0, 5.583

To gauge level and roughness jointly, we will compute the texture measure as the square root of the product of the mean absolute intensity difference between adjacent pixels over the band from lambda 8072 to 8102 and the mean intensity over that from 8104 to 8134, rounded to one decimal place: 2.7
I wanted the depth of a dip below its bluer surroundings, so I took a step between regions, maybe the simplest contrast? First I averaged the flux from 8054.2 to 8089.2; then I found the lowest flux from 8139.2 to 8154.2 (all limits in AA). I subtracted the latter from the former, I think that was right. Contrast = 5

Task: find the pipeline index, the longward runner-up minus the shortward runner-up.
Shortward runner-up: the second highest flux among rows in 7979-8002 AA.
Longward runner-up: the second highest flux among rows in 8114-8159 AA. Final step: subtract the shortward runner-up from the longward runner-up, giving 1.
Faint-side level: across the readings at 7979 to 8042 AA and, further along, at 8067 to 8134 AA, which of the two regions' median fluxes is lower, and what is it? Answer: 5.4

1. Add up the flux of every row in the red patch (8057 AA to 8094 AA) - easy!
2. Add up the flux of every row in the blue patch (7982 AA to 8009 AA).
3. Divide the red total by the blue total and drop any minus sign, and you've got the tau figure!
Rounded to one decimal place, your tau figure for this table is 2.6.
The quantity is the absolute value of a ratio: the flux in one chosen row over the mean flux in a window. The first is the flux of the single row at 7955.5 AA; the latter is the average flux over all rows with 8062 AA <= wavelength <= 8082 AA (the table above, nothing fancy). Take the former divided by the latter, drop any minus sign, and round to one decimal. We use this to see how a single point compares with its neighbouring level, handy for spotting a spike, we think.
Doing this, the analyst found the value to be 0.5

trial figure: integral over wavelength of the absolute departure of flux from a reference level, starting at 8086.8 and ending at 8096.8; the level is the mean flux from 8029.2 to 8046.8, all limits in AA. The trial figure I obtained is 18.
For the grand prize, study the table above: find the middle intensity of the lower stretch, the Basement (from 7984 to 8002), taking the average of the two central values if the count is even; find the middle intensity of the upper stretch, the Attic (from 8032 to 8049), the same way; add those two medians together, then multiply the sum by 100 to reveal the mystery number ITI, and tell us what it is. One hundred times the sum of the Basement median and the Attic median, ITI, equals 1146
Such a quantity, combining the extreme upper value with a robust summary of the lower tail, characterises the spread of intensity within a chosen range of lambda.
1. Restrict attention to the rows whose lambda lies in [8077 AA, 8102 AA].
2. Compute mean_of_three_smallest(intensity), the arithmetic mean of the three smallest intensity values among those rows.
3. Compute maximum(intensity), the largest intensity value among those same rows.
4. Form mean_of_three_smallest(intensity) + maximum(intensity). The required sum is 21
